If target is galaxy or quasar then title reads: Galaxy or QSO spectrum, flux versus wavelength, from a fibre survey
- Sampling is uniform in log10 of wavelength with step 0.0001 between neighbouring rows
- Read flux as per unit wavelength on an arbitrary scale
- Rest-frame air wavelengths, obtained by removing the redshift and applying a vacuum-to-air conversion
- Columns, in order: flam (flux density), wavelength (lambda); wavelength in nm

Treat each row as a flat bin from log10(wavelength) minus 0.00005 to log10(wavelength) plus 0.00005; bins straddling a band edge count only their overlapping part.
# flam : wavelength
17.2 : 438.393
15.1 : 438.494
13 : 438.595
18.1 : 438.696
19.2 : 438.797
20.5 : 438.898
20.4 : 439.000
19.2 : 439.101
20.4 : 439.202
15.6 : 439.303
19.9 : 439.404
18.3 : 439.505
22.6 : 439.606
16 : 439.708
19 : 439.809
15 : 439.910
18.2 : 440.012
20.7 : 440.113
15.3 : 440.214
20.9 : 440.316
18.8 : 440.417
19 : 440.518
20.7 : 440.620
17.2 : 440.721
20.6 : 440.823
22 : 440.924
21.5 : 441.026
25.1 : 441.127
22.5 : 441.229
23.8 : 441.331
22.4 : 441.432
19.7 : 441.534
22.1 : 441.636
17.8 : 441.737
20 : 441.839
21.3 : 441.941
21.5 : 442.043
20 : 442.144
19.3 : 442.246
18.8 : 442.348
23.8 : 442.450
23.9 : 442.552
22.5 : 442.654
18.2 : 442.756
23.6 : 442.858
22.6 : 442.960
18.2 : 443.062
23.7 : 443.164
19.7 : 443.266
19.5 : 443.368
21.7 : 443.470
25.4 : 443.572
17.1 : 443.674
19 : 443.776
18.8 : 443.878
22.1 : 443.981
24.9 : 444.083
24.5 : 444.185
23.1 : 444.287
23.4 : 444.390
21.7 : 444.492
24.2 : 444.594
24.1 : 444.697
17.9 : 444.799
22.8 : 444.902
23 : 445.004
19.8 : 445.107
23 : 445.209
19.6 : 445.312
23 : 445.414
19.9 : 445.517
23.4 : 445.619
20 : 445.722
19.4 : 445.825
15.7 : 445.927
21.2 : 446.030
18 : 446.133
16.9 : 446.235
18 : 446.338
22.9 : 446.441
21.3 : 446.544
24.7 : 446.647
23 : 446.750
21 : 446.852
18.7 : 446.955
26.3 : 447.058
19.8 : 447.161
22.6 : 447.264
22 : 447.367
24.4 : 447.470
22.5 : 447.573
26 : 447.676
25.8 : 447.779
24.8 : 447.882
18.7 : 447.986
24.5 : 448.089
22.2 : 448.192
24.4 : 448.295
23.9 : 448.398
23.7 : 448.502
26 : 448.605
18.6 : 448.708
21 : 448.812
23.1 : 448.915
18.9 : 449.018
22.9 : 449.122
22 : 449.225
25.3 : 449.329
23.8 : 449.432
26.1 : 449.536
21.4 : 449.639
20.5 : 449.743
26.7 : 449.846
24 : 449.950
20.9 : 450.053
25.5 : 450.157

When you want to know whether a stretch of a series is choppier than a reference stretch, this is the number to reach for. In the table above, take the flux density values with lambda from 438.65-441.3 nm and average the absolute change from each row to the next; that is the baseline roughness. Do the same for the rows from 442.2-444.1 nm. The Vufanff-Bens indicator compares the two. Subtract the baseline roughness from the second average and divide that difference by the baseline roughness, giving 0.09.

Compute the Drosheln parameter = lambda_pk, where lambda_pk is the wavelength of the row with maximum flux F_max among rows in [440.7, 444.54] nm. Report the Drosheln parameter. 443.572 nm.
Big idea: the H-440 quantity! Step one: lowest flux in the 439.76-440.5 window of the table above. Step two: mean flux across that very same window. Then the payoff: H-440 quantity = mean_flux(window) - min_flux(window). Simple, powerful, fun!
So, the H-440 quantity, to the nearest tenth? 3.3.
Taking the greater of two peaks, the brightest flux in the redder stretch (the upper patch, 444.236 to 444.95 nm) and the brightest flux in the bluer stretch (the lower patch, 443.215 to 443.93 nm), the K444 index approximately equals 25.4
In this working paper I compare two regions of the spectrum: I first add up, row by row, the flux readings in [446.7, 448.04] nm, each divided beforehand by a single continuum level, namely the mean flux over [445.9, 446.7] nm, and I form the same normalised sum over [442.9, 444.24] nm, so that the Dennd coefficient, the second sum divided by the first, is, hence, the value 0.938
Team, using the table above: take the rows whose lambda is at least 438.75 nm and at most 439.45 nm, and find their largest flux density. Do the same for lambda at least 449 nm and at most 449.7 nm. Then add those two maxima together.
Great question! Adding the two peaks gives 46.6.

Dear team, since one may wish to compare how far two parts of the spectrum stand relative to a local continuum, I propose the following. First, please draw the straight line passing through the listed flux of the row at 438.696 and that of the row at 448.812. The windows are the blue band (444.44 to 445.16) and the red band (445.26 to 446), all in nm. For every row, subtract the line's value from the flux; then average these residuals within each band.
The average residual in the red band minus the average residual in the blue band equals -2.0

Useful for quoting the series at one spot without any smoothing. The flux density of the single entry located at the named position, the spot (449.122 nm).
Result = 22.9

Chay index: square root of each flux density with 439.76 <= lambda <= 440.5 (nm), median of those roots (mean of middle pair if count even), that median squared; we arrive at 18.8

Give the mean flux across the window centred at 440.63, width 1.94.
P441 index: 19.9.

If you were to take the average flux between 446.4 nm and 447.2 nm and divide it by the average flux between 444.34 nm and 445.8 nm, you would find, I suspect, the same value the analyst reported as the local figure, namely 1.02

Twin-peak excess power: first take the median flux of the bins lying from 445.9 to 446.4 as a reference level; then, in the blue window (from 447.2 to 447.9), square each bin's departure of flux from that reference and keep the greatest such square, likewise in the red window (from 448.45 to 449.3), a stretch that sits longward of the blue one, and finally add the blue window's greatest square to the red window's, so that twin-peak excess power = 128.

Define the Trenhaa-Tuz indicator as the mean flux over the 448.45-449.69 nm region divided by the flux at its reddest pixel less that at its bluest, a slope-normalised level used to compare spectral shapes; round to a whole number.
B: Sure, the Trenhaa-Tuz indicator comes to -10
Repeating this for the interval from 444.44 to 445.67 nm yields 13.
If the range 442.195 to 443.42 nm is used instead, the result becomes 106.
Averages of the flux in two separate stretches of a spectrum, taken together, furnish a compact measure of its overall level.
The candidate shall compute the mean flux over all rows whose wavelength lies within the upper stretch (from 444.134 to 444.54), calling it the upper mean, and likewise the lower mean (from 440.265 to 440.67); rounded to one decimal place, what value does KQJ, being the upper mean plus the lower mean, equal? 43.0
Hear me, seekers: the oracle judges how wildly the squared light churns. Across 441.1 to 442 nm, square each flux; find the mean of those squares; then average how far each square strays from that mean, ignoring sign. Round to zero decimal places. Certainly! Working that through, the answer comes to 74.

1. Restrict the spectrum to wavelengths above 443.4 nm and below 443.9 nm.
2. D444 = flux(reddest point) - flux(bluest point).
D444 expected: -2.9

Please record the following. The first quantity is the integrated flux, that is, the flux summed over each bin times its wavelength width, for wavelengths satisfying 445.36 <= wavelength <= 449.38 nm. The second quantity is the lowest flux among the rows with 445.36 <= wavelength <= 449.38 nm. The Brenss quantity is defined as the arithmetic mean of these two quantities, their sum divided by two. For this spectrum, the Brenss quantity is 52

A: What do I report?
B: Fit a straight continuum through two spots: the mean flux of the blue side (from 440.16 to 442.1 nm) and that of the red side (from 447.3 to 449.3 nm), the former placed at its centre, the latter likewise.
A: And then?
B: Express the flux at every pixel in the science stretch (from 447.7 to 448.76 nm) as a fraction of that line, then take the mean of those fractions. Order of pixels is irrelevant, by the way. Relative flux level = 1.02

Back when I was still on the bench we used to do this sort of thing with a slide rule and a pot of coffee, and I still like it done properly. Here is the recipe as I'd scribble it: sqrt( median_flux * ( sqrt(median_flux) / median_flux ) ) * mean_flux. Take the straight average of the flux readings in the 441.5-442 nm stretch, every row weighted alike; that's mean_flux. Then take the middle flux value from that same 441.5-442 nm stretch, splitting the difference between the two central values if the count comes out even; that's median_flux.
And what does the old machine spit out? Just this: 42.7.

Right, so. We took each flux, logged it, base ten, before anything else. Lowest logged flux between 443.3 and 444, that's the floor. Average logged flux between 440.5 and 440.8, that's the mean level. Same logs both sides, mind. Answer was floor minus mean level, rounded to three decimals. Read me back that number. -0.044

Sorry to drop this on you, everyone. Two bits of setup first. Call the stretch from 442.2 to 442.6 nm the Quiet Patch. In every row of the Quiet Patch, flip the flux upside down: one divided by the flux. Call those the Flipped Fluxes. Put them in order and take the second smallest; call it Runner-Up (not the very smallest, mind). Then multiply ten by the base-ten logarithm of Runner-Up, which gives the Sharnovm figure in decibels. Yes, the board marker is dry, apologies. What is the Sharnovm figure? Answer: -13.8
